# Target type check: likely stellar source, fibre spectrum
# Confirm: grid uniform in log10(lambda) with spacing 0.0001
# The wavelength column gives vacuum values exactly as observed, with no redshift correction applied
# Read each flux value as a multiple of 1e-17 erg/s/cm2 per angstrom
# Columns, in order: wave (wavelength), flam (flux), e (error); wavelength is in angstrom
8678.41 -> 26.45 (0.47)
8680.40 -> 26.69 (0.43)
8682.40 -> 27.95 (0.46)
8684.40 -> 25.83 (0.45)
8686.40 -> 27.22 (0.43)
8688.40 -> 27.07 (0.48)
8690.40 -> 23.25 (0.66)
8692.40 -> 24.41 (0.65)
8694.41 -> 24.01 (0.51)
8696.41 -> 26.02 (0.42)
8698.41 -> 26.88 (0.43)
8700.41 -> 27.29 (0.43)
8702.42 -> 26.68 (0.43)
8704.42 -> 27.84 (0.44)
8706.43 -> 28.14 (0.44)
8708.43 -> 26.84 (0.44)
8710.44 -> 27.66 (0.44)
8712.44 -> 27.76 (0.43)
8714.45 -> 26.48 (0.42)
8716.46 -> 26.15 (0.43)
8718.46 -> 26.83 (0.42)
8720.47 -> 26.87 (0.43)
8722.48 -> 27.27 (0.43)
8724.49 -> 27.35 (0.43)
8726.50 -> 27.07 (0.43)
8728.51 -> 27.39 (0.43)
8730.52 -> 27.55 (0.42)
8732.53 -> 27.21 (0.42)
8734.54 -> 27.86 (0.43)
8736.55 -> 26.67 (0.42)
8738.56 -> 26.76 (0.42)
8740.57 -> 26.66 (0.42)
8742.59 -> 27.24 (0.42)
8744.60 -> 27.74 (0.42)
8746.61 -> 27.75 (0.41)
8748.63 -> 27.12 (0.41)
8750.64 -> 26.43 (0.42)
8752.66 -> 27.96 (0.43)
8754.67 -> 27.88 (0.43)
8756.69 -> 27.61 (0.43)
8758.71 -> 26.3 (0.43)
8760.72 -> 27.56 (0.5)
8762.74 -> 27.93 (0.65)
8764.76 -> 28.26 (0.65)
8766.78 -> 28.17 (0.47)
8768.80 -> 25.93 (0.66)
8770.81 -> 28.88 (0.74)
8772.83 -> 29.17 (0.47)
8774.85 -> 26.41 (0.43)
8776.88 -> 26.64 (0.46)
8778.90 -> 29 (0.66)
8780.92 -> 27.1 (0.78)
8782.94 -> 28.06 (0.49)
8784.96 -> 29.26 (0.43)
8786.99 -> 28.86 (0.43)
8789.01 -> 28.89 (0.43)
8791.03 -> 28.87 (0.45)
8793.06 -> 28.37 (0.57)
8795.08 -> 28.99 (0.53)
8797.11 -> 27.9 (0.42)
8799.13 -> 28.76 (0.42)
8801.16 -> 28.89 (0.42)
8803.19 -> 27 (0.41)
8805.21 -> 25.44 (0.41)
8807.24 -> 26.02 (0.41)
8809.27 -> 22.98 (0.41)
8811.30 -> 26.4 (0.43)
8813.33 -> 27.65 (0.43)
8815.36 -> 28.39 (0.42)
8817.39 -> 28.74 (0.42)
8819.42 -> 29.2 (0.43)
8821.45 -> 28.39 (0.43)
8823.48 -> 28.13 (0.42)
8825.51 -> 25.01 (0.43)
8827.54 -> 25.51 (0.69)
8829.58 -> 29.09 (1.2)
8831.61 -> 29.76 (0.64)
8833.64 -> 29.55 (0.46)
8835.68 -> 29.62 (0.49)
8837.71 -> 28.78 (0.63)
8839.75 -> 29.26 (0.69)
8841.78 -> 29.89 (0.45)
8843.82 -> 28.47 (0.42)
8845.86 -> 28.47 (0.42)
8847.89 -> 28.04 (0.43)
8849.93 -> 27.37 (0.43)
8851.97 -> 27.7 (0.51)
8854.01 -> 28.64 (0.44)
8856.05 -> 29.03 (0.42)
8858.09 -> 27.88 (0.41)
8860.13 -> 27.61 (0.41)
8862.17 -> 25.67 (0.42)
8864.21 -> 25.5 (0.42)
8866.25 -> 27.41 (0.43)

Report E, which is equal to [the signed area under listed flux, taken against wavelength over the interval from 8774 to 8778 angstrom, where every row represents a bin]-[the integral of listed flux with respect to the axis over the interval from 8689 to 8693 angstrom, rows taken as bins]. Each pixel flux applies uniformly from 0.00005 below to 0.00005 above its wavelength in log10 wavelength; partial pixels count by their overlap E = 10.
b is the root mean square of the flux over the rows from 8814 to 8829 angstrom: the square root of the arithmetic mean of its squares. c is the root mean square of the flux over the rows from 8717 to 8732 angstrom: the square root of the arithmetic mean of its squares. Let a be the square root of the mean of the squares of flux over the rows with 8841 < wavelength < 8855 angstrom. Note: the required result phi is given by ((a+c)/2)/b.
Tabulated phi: 1.00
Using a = 28.4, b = 27.7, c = 27.2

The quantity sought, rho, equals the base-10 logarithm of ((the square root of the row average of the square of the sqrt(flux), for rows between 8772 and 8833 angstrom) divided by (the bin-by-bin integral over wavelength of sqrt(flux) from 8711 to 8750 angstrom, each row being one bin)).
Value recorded -1.59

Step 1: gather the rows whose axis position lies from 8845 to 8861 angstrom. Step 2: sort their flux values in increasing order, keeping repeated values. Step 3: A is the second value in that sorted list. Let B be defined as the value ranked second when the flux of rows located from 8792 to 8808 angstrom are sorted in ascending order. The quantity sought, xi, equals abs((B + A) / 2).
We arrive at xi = 26.8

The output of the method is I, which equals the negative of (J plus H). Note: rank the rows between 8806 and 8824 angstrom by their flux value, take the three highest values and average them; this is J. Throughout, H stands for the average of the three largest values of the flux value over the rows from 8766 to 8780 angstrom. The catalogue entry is -57.8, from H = 29.0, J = 28.8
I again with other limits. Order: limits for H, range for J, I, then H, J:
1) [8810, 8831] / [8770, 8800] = -58.2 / 29.0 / 29.1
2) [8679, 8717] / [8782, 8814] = -57.0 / 28.0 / 29.0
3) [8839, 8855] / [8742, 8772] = -57.7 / 29.3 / 28.4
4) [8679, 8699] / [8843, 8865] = -56.1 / 27.4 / 28.7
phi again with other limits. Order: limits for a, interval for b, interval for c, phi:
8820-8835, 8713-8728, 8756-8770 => 1.03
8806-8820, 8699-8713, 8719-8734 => 0.99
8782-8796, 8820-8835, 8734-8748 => 1.00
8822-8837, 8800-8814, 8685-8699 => 1.02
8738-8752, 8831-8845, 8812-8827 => 0.94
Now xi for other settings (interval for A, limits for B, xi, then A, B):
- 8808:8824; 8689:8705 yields 25.2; 26.4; 24.01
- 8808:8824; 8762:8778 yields 26.4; 26.4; 26.41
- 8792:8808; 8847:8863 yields 26.7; 26.02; 27.37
